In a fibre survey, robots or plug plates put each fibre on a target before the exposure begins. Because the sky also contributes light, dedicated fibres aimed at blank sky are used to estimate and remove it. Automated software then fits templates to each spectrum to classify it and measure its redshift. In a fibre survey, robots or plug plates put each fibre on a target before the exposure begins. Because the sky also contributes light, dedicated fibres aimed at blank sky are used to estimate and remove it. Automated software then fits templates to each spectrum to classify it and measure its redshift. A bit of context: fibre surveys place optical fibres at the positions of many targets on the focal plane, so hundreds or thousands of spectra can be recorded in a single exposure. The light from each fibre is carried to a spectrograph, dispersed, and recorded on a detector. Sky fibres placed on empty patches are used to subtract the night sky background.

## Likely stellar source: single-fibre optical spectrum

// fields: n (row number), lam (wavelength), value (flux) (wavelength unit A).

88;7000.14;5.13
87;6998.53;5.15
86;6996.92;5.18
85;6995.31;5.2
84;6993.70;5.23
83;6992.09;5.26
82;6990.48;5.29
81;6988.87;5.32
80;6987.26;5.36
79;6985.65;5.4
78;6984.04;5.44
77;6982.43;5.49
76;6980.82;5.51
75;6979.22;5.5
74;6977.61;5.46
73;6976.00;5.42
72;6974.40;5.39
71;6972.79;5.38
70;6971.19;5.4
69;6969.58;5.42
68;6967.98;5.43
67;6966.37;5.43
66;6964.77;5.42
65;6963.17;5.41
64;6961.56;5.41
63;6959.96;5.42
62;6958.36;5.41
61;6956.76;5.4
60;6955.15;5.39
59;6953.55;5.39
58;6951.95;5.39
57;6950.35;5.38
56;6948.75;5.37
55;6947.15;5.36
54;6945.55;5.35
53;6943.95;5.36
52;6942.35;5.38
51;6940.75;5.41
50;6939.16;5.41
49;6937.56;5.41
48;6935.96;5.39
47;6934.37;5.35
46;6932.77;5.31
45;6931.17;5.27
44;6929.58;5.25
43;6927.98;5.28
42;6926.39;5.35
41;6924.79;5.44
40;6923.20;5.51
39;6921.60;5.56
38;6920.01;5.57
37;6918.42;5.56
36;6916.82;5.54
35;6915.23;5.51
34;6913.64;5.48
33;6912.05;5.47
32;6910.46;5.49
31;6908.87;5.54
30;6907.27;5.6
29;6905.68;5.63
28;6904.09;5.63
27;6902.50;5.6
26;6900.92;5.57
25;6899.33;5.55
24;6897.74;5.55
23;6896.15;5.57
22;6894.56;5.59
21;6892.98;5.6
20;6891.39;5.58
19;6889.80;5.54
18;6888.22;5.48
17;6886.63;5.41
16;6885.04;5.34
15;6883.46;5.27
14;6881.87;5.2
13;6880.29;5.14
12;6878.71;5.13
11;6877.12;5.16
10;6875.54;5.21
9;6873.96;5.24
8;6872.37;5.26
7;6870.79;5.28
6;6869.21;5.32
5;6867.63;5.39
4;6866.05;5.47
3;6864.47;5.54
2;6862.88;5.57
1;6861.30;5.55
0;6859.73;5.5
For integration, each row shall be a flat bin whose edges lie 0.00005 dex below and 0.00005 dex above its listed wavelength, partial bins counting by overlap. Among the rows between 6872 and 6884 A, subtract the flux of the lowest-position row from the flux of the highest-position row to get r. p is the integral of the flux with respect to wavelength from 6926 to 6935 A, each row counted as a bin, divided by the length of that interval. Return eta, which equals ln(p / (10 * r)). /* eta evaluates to 4.0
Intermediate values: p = 5.30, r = 0.010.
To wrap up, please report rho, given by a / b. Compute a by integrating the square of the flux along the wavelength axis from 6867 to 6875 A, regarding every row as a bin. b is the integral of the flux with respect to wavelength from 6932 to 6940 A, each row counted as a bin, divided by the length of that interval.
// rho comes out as 42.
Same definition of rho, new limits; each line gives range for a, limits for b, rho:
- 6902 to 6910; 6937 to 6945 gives 46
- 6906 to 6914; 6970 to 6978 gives 45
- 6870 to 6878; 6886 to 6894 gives 40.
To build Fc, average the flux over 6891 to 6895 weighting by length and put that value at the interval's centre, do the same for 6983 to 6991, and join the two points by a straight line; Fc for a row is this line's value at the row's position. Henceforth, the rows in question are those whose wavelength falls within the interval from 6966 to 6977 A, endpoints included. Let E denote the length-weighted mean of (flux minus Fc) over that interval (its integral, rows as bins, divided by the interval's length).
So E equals 0.01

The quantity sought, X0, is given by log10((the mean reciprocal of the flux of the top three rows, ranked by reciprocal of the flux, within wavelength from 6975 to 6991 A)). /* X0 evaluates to -0.726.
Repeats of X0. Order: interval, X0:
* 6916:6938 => -0.722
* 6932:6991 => -0.725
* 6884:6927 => -0.730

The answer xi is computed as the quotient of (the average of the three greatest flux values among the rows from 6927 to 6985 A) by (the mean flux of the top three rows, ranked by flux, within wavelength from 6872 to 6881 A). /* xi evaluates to 1.05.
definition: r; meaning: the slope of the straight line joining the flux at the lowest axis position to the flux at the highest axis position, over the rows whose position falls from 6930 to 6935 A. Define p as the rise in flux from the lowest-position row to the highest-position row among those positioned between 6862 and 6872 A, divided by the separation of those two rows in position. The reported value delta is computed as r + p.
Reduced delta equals -0.01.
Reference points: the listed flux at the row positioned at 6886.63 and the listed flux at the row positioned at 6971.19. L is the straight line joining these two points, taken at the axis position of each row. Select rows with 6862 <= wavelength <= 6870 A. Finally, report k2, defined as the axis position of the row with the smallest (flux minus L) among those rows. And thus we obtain 6869.21 A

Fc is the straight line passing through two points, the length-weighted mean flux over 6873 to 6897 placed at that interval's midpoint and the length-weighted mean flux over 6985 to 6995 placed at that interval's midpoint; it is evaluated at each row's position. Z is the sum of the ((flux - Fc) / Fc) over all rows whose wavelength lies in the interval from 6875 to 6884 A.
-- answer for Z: -0.20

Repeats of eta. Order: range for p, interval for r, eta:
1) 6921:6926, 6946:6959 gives 2.4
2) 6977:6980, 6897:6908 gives 2.4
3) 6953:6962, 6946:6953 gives 2.9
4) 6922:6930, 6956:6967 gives 2.9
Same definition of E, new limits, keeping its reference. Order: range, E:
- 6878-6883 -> -0.46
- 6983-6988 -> 0.04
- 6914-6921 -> 0.01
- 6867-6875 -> -0.36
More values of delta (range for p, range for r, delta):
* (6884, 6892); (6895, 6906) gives 0.04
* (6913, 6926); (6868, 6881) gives -0.02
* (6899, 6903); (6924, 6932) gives -0.01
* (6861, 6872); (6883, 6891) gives 0.01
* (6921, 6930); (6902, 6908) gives -0.04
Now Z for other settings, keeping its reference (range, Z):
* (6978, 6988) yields 0.16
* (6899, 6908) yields 0.27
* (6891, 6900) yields 0.24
